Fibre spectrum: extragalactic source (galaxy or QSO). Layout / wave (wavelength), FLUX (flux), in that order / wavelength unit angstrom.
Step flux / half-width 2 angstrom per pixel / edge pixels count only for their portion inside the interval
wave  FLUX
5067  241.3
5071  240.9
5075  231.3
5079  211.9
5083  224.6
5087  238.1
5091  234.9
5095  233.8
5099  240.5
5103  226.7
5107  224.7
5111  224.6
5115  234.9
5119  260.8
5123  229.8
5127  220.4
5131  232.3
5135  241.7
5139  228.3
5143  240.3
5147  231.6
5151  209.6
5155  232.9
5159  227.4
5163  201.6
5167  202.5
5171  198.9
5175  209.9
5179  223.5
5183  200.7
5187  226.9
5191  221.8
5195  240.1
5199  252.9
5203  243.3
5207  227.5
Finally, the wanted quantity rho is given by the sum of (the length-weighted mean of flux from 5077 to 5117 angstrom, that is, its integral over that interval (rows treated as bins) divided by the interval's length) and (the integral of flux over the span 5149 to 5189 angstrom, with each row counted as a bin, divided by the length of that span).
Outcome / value 443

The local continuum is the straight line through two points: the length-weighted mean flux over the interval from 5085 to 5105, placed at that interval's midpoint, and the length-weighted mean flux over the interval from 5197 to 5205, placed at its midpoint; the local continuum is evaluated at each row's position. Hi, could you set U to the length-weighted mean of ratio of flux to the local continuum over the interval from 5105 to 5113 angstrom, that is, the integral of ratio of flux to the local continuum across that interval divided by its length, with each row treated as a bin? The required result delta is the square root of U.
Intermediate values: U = 0.95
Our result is 0.97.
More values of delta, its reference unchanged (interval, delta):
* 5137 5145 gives 0.99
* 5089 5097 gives 1.00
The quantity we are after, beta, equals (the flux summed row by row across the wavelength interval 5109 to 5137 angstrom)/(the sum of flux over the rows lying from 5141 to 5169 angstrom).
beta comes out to 1.06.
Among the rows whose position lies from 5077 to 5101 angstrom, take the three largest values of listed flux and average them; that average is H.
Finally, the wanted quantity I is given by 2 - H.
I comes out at -236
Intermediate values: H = 238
